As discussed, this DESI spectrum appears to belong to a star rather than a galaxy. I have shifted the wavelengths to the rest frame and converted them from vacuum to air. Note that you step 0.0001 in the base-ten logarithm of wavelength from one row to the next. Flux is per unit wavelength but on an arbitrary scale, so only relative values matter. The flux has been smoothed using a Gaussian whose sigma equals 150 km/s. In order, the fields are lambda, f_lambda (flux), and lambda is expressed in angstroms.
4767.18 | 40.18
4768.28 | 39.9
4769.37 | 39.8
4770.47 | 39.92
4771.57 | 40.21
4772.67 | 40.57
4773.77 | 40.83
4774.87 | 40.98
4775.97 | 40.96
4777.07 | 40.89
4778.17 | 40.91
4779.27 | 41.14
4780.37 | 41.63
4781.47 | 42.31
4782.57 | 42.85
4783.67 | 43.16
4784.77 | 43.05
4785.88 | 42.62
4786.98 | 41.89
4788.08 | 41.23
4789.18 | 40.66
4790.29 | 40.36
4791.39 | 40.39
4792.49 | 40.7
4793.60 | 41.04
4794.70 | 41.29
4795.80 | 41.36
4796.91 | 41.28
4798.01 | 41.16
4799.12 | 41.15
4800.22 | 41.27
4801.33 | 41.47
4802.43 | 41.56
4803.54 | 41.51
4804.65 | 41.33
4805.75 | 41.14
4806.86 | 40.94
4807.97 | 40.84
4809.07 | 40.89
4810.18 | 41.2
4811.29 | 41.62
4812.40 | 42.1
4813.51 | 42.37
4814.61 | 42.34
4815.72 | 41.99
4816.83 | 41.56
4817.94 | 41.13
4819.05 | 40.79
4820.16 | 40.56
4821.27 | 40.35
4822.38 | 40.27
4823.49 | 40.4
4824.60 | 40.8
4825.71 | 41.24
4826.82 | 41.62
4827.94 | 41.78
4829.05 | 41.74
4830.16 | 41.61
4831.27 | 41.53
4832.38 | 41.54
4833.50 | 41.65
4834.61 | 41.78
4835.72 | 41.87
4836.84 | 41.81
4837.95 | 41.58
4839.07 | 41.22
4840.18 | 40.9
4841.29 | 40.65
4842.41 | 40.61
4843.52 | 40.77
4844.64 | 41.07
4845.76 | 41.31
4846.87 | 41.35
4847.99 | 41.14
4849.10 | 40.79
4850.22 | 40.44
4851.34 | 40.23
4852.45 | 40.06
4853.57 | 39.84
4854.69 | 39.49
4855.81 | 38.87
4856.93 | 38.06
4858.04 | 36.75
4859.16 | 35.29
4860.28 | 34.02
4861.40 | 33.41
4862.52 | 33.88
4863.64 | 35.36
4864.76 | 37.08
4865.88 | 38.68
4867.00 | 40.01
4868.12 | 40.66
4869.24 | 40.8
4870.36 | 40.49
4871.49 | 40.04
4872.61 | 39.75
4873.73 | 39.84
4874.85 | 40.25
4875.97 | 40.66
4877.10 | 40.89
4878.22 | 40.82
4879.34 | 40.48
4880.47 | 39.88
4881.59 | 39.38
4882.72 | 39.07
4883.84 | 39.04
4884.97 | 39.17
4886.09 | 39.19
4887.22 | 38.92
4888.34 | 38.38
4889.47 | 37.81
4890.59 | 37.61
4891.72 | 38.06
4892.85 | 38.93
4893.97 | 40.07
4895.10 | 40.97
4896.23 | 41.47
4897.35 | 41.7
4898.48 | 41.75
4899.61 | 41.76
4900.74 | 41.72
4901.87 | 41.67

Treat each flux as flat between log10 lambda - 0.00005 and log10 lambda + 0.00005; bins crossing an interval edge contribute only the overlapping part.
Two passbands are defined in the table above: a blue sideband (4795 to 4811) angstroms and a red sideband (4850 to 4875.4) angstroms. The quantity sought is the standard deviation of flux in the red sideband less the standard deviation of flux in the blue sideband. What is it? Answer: 2.2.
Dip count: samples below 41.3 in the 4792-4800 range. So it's 6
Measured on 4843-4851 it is 5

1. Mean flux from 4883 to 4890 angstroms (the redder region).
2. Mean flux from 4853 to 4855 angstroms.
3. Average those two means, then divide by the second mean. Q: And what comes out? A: 0.99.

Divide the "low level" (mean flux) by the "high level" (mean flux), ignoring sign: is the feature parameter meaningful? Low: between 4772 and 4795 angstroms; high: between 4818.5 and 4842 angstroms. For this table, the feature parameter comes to 1.00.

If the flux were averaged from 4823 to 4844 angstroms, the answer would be 41.3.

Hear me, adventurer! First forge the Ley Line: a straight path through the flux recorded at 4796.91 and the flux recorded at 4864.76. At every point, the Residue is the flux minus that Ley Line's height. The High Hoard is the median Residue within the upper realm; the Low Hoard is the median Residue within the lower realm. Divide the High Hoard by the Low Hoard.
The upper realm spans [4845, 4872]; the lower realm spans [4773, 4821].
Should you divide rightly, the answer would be 9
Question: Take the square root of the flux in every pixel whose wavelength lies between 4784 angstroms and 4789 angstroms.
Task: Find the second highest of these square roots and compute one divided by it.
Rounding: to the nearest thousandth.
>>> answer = 0.153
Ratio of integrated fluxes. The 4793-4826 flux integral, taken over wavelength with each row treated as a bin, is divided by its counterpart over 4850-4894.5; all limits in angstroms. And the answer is 0.79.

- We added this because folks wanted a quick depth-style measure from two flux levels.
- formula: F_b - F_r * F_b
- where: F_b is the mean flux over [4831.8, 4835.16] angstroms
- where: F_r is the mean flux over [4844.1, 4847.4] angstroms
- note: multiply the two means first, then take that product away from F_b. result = -1676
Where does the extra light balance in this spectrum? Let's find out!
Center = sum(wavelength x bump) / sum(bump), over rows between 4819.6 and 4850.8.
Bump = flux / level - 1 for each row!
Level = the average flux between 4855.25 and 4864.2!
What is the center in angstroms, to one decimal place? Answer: 4835.2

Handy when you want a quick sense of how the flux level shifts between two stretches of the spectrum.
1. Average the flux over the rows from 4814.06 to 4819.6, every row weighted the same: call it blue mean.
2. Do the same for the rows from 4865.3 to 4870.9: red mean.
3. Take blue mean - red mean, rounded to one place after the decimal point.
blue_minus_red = 1.4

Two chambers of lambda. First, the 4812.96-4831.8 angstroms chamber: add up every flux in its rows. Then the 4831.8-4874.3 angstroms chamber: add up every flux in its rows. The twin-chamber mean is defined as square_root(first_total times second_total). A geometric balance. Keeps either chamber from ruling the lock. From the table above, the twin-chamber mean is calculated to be 1027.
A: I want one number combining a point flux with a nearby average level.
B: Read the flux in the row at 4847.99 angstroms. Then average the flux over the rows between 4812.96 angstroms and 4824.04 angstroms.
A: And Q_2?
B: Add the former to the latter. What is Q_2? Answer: 82.3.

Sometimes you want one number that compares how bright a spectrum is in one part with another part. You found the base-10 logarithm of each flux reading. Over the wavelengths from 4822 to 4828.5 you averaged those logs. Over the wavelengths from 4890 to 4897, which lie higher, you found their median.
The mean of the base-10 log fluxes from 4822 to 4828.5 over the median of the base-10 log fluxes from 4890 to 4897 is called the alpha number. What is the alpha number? 1.010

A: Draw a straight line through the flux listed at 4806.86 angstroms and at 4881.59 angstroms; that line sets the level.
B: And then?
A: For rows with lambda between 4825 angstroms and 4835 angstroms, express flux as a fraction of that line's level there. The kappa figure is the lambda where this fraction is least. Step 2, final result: 4825.71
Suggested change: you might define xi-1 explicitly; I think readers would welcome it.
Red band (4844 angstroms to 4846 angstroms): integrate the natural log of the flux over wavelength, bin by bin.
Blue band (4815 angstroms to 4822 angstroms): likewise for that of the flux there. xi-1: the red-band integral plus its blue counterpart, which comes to 33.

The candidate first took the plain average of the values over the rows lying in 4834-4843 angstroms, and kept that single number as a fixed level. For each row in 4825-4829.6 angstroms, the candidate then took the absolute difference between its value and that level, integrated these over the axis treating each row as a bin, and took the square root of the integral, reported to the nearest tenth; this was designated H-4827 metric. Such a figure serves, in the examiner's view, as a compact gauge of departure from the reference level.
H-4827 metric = 1.2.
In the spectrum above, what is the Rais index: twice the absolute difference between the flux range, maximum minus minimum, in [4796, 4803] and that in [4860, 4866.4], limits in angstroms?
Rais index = 10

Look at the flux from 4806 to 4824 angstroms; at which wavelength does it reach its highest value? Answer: 4813.51 angstroms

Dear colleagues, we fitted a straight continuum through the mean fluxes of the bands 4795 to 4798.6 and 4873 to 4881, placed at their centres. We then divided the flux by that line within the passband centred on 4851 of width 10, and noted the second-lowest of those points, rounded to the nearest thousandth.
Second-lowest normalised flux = 0.972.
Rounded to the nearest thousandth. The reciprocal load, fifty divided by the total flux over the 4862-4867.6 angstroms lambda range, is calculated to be 0.270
